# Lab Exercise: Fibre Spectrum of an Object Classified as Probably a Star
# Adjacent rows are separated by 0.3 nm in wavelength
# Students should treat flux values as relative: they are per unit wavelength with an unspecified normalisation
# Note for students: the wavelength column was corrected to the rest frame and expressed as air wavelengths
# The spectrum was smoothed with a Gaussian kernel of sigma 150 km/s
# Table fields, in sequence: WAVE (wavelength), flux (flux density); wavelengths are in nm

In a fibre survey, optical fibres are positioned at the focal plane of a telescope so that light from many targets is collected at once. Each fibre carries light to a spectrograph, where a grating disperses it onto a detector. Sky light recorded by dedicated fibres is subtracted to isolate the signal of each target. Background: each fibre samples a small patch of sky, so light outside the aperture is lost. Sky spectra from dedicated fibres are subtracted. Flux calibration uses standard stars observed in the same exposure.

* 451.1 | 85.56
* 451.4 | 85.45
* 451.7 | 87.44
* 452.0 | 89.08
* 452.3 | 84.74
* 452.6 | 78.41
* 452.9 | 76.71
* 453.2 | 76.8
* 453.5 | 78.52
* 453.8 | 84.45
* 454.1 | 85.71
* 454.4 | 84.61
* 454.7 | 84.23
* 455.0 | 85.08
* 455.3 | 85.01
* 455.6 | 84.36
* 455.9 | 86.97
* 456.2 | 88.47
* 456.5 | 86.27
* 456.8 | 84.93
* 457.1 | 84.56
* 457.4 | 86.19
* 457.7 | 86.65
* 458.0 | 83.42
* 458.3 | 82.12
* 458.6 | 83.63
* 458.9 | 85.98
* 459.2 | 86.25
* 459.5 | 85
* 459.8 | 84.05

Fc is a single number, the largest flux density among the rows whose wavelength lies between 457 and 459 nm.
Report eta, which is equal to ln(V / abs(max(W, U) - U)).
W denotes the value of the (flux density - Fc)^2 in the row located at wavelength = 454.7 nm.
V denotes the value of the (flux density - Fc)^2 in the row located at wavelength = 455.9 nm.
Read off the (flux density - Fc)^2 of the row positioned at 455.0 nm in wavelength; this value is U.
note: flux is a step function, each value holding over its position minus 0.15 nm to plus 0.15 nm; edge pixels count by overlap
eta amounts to -3.5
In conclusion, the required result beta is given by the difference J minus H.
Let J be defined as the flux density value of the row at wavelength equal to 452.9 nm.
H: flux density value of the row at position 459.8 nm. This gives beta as -7.3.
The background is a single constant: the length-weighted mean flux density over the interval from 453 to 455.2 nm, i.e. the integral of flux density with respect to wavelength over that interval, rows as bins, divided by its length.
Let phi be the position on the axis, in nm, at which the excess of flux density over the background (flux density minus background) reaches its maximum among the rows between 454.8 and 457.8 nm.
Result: 456.2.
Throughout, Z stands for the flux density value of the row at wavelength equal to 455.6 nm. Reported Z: 84.36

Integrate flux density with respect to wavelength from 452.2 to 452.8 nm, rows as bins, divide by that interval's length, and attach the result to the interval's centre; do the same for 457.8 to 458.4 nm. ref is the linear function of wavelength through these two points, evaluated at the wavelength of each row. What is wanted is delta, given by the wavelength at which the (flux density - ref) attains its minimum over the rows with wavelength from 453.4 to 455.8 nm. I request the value 453.5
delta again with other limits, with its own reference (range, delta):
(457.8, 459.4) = 458.3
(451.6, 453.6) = 453.2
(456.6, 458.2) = 458.0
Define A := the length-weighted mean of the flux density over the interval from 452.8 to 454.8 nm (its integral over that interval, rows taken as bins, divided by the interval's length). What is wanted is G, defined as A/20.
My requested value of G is 4.08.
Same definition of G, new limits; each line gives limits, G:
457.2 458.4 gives 4.23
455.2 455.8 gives 4.24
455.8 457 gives 4.33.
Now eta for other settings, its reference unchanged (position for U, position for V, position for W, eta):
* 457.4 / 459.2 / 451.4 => -2.0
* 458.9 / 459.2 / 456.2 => -2.9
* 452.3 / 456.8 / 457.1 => 1.4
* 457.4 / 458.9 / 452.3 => -2.0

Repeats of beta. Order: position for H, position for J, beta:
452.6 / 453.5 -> 0.1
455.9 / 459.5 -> -2.0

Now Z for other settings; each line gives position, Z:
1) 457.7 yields 86.65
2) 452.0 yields 89.08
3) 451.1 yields 85.56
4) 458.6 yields 83.63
